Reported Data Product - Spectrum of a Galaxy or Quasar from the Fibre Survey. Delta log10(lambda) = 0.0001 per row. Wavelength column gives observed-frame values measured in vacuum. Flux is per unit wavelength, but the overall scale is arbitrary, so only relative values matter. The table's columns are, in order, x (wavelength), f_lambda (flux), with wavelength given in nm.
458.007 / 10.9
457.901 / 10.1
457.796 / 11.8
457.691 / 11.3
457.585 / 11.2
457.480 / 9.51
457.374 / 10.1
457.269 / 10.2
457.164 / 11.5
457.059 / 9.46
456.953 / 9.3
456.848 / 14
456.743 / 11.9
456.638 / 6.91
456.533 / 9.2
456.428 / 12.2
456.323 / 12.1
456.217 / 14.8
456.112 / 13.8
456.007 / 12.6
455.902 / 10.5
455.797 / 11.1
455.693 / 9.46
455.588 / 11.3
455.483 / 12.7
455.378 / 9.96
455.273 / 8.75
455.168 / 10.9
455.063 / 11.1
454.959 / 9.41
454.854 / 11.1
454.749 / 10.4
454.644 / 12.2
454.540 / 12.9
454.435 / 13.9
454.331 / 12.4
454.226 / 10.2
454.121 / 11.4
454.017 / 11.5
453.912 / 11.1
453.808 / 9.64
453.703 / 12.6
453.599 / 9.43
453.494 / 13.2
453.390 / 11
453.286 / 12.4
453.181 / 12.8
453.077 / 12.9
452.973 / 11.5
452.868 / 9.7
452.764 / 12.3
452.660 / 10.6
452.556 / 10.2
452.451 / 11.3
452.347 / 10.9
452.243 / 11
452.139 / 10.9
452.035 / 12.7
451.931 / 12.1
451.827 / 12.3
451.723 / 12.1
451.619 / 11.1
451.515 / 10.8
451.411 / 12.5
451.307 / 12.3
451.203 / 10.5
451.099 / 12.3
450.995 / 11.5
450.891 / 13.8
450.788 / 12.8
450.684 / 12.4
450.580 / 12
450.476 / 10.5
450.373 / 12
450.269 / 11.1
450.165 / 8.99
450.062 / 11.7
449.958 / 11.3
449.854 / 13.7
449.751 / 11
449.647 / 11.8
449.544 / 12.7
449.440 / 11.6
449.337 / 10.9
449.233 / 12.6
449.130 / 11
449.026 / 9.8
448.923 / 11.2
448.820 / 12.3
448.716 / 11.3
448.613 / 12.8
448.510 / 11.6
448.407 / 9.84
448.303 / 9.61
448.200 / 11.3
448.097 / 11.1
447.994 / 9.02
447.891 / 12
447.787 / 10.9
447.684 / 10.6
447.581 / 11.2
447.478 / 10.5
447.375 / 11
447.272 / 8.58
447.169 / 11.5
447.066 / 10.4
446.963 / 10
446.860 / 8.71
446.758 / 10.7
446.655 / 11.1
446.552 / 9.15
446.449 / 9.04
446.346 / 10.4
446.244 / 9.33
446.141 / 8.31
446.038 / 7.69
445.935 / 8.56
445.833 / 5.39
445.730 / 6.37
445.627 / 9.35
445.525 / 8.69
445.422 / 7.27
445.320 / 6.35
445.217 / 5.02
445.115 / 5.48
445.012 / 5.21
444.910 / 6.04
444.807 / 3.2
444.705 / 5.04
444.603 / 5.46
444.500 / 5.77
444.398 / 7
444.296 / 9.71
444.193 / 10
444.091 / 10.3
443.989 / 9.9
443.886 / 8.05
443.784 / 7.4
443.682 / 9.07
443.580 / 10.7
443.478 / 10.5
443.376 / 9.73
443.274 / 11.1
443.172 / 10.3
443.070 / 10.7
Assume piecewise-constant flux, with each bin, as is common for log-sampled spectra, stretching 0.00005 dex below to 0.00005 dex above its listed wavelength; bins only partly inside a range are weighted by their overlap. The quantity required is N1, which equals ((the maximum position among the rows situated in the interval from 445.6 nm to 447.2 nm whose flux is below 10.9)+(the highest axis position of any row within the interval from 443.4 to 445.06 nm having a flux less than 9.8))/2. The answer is 446.04 nm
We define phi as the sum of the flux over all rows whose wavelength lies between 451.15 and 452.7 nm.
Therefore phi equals 171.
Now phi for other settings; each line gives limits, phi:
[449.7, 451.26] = 176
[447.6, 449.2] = 164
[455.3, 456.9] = 173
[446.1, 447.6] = 150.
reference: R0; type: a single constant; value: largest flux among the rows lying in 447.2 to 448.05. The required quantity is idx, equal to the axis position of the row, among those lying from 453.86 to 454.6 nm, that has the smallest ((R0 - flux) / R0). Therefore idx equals 454.435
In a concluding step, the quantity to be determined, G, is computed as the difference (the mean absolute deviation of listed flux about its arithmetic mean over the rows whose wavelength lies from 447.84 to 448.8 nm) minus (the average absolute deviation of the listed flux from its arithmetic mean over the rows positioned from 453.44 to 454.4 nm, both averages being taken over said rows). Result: -0.08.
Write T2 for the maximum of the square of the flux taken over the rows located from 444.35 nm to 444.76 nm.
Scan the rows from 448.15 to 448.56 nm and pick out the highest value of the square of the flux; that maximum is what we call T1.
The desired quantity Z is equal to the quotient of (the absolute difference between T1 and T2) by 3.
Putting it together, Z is 29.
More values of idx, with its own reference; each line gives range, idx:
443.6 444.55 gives 444.091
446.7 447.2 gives 447.169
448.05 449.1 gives 448.613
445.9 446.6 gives 446.346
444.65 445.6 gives 445.525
